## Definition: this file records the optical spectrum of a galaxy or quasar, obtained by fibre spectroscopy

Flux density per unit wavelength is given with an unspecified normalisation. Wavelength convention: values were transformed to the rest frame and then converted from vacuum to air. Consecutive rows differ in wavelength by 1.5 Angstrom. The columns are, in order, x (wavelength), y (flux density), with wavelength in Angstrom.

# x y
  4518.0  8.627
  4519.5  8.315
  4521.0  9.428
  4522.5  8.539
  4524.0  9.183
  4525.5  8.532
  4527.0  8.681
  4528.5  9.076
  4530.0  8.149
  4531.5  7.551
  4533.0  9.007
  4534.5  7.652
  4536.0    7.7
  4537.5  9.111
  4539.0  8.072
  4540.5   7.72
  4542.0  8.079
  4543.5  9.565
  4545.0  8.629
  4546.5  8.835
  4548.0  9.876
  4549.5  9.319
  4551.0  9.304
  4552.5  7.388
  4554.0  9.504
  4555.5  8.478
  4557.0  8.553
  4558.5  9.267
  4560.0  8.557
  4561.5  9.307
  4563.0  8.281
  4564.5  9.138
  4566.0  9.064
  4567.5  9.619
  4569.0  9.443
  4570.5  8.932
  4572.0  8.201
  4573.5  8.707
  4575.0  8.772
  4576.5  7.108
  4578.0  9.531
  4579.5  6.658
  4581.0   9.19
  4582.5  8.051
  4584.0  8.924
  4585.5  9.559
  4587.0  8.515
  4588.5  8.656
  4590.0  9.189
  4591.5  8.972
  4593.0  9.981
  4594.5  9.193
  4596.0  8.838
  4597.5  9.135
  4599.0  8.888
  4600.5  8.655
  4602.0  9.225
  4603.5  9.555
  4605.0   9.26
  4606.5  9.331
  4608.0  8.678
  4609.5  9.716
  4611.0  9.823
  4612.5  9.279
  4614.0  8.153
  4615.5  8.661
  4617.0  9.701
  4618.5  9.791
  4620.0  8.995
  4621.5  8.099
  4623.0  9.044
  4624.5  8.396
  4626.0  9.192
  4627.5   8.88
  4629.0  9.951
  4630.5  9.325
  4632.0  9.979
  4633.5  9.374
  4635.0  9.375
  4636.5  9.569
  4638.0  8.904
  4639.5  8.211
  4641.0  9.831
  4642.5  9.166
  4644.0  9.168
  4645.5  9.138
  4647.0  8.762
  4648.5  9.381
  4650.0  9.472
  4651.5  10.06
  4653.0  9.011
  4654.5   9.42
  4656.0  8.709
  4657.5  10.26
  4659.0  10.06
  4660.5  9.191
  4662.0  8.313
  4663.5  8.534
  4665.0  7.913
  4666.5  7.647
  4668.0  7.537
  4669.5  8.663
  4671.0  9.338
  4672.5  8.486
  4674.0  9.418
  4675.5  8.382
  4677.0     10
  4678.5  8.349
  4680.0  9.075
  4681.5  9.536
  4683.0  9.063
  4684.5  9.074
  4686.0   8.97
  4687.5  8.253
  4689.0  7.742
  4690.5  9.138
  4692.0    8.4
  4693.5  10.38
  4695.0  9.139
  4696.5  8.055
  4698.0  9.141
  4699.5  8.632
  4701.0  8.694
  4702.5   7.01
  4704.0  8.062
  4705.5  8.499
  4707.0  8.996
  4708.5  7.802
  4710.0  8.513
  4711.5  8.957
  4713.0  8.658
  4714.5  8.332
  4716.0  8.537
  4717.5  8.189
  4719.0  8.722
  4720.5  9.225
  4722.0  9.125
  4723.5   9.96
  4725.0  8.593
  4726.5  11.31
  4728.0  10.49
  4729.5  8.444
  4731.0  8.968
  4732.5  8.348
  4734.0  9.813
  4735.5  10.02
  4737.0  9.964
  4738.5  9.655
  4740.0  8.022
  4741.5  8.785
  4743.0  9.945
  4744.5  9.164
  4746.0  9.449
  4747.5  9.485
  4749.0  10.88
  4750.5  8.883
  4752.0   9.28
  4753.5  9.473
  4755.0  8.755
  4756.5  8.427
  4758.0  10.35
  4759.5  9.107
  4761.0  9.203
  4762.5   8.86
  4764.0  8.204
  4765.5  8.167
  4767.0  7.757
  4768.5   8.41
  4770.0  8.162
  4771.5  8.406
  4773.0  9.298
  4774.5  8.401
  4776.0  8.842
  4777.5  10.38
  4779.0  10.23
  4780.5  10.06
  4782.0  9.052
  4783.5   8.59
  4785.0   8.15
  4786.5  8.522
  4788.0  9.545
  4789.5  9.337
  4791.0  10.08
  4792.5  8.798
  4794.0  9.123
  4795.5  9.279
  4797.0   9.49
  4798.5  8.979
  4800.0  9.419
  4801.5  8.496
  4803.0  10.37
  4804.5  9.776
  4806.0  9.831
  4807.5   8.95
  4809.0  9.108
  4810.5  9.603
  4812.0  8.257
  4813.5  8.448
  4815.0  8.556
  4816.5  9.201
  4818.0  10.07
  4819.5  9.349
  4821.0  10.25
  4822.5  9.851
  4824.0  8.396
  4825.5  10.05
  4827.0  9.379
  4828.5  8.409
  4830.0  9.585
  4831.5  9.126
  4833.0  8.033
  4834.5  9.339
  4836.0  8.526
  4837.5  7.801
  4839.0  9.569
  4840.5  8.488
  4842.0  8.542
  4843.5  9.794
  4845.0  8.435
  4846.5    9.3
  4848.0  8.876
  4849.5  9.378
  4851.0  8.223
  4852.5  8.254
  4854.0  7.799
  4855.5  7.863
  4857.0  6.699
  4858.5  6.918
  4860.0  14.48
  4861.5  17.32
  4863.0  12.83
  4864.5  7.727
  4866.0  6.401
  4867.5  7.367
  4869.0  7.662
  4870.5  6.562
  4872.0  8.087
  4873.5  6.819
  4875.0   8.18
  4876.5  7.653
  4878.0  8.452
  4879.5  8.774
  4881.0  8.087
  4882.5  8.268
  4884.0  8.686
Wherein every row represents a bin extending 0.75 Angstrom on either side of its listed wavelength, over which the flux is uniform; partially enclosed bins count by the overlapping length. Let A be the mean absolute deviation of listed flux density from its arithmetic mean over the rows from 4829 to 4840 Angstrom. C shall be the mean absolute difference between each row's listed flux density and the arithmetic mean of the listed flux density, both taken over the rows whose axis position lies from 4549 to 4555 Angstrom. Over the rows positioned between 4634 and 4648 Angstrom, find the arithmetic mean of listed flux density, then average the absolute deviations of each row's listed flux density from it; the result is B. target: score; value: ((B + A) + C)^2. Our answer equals 2.9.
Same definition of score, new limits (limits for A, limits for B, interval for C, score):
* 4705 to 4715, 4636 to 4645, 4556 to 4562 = 1.1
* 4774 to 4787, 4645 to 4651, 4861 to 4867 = 24.7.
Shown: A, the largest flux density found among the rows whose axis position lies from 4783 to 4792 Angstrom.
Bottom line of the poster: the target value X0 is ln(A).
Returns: 2.31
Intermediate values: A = 10.08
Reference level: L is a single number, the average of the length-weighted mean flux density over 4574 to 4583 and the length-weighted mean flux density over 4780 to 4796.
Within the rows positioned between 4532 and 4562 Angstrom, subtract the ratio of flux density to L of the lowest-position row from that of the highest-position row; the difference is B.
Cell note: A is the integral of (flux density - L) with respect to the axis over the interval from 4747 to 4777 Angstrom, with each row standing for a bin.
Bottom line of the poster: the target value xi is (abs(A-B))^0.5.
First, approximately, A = 7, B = 0.03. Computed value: 2.7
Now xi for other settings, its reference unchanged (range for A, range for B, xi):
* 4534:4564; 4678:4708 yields 0.5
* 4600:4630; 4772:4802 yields 3.7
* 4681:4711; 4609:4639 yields 0.9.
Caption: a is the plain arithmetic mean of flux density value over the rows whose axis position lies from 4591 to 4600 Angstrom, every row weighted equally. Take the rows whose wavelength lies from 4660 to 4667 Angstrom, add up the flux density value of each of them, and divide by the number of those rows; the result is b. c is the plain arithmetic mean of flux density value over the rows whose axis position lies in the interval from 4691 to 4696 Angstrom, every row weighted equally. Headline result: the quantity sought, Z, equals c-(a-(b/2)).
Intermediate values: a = 9.17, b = 8.3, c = 9.31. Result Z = 4.3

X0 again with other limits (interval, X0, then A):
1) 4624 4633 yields 2.30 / 9.979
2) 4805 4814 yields 2.29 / 9.831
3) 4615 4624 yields 2.28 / 9.791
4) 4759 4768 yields 2.22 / 9.203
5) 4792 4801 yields 2.25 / 9.49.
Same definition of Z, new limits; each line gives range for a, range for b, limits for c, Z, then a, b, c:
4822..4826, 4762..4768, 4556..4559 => 3.6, 9.43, 8.2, 8.91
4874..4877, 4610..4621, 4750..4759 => 5.9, 7.92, 9.2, 9.19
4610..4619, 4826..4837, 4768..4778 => 4.1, 9.23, 8.9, 8.84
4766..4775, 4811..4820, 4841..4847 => 5.1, 8.41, 9.0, 9.02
